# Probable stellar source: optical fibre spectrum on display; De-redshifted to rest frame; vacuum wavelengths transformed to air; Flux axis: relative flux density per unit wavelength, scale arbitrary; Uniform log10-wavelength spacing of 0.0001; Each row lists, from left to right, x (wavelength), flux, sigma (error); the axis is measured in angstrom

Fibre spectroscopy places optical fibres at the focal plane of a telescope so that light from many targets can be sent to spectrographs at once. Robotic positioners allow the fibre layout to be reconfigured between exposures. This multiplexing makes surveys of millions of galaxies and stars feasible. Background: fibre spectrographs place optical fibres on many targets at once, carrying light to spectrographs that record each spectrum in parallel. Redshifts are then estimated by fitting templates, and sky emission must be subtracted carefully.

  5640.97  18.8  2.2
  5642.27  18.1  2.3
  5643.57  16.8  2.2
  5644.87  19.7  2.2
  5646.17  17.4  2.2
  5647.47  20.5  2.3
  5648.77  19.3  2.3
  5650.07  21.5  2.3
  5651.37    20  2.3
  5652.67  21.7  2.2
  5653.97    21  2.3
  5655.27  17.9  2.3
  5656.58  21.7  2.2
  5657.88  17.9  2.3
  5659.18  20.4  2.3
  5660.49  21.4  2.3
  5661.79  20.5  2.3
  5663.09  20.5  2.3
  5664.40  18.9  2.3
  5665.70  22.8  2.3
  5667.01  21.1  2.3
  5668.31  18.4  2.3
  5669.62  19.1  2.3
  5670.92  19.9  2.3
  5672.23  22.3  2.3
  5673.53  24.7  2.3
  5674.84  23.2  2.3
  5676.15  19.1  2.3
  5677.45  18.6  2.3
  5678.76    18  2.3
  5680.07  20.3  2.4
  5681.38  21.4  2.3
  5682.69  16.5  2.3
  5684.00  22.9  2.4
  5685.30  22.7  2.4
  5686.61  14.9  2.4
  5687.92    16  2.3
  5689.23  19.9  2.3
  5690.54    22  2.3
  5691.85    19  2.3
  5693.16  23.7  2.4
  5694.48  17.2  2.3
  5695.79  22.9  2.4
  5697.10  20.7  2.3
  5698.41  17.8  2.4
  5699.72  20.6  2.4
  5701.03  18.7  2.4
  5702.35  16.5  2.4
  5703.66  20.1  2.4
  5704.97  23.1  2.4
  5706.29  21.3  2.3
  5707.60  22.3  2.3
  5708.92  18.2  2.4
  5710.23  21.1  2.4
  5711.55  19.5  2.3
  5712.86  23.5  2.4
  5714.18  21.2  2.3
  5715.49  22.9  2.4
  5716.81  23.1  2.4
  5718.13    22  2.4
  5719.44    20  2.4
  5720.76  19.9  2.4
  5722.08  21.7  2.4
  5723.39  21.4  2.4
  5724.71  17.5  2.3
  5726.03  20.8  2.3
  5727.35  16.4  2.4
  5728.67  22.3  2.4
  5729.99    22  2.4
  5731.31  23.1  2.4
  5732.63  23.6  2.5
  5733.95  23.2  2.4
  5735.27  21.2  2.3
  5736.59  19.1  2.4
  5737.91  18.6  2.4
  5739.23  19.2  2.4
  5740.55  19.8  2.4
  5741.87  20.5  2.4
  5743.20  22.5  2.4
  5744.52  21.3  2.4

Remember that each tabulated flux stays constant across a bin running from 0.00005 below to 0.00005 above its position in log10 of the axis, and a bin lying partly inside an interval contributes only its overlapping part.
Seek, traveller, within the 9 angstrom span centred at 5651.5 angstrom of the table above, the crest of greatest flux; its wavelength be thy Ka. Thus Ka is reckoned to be 5652.67 angstrom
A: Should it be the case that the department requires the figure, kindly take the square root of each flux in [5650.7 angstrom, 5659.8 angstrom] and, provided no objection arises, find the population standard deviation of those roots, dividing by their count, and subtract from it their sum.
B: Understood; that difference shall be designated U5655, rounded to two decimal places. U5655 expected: -31.18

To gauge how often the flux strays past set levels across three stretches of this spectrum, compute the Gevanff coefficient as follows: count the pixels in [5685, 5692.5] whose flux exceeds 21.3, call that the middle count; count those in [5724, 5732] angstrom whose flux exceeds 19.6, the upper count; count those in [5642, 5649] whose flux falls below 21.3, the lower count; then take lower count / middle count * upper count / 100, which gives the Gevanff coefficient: 0.12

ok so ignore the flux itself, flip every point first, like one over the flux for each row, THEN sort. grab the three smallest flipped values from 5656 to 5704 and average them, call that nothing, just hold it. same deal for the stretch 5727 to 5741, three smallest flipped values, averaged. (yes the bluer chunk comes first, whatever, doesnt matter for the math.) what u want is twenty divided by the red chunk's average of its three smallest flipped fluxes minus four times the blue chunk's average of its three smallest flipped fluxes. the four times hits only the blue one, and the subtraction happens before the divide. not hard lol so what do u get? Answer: -160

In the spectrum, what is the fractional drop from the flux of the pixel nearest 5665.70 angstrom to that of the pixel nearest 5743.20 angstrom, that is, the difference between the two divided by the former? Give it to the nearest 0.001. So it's 0.013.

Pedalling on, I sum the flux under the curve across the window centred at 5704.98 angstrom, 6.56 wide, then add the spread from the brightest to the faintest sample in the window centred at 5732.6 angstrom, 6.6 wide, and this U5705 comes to 138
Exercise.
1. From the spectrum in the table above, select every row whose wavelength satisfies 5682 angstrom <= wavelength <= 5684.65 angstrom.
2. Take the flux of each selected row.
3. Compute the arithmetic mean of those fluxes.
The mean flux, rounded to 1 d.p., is 19.7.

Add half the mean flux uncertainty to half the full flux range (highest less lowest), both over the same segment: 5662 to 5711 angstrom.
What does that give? 6.1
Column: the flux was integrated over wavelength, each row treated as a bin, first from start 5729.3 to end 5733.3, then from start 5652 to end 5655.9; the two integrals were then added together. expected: 170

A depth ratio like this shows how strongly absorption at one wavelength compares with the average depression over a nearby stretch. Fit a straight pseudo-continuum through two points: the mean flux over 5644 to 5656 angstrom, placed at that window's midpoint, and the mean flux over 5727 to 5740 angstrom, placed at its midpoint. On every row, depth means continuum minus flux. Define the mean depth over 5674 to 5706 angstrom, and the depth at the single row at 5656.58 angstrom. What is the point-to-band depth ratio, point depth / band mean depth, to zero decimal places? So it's -3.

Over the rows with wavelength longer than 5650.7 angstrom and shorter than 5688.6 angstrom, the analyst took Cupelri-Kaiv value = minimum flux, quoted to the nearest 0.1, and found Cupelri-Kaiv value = 14.9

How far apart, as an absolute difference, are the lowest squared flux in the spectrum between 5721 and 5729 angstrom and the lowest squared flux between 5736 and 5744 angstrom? 77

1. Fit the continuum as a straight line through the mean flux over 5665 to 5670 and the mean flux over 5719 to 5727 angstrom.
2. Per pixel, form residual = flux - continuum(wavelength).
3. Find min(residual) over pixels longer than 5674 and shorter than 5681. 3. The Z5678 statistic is -2.3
